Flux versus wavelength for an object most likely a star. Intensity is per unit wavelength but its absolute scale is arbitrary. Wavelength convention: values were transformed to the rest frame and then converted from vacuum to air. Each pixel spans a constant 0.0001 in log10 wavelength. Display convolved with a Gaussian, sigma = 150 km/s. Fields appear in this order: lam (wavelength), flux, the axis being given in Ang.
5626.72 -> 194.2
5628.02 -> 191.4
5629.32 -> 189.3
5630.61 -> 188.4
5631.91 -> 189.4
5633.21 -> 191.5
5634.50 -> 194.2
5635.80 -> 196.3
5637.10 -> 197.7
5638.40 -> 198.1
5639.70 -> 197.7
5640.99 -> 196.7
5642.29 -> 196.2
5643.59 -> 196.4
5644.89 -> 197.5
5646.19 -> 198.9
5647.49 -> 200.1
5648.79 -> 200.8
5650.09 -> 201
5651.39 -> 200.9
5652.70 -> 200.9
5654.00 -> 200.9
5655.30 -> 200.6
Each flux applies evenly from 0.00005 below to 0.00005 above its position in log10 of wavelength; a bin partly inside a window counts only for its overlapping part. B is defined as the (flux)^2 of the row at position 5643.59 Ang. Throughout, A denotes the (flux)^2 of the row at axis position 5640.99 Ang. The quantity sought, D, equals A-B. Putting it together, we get 118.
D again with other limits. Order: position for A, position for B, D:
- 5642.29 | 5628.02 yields 1860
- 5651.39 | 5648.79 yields 40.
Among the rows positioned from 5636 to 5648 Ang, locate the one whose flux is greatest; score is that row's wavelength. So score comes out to 5647.49 Ang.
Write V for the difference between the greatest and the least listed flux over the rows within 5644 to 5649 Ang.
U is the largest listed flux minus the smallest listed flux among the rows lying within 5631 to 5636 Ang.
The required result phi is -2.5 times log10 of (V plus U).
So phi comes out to -2.5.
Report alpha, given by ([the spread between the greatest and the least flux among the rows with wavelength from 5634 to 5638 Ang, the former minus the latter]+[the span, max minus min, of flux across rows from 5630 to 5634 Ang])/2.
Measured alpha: 3.3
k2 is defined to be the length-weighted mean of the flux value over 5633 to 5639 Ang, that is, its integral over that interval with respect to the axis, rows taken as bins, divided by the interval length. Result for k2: 196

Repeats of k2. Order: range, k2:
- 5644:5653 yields 200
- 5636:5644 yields 197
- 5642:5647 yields 197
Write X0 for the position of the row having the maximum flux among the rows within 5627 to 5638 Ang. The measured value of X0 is 5637.10 Ang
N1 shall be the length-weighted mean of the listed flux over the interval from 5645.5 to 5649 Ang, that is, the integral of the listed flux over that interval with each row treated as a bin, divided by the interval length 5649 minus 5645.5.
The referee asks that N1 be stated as 200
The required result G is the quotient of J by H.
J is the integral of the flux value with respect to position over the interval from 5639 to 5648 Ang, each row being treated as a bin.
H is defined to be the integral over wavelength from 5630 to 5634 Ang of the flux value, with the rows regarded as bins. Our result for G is 2.3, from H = 760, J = 1780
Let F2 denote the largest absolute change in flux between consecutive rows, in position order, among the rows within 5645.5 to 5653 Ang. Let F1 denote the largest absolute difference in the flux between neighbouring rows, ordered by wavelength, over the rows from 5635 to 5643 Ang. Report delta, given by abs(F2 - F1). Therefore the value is 0.2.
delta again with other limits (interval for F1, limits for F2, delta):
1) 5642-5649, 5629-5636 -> 1.3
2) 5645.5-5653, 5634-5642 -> 0.9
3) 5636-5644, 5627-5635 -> 1.7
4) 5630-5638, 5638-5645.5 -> 1.6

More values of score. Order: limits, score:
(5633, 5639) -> 5638.40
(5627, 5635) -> 5634.50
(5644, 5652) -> 5650.09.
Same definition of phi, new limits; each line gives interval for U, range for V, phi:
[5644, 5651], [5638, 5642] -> -1.7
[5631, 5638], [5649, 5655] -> -2.3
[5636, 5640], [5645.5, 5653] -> -1.0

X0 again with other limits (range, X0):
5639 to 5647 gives 5646.19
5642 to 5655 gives 5650.09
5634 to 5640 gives 5638.40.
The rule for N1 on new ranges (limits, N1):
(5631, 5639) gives 194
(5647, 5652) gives 201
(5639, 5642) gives 198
